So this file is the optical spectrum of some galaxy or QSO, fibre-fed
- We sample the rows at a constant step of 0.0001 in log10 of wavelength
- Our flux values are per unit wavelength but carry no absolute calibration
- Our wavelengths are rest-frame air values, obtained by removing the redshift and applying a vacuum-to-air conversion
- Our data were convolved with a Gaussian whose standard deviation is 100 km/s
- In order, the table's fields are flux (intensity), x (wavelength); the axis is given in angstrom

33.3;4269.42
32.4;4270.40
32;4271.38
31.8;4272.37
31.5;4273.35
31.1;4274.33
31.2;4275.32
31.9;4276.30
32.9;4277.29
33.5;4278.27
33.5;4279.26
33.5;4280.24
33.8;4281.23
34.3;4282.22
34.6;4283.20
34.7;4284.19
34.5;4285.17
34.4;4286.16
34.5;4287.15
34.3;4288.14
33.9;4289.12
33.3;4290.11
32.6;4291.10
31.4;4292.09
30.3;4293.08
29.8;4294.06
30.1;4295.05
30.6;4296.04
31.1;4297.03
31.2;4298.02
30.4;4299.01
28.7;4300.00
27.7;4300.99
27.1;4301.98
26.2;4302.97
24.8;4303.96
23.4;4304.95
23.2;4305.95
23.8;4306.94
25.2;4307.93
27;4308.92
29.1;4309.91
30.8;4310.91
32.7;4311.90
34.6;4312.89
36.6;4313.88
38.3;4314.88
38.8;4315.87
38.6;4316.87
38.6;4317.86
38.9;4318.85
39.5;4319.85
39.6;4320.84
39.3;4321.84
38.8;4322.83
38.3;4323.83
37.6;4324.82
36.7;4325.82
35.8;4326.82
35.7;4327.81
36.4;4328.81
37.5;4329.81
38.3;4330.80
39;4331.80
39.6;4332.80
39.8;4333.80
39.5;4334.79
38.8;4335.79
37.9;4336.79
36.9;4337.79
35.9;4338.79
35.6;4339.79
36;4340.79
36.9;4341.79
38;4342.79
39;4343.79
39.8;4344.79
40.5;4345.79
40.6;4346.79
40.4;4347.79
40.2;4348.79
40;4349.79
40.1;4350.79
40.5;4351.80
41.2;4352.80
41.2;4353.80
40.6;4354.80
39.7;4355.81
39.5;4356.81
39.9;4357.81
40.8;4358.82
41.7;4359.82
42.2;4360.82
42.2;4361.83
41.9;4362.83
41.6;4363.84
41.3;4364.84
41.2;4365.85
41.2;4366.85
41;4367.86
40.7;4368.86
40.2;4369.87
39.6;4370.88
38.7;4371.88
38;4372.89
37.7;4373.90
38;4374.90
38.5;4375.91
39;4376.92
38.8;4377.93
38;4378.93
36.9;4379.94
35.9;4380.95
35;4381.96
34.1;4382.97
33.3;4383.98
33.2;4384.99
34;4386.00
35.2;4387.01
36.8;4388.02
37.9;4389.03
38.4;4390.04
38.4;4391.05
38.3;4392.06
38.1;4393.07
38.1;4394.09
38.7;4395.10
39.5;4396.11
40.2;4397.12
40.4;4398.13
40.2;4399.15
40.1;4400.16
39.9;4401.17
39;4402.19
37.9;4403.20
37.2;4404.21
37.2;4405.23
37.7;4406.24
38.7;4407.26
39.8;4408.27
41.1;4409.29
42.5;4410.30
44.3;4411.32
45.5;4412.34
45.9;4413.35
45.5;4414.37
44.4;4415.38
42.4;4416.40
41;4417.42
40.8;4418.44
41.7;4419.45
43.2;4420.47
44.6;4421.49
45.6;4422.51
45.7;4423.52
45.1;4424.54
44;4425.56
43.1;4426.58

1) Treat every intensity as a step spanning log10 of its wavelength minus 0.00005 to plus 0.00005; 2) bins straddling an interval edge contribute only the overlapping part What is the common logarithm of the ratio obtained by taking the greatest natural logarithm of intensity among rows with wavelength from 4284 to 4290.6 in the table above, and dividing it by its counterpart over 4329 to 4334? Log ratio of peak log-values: -0.016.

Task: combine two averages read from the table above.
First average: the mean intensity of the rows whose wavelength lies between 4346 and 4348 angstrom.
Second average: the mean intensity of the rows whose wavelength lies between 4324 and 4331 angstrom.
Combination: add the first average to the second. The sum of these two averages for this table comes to 77.4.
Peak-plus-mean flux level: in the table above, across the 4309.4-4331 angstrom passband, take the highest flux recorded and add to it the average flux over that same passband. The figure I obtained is 76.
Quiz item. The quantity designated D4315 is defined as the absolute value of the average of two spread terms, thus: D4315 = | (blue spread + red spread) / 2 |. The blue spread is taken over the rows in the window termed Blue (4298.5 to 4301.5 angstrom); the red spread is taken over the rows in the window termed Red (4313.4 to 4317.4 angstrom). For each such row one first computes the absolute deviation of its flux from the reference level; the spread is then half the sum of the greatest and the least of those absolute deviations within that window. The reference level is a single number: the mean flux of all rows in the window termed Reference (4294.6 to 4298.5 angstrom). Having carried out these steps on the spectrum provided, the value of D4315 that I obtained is 4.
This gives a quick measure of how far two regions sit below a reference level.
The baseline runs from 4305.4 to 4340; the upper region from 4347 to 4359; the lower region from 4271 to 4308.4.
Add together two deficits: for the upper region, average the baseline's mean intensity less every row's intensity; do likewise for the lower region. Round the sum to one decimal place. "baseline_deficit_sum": 0.4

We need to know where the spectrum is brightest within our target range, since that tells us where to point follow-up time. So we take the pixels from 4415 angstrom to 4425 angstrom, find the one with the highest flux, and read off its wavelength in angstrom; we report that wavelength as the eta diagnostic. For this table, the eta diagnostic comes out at 4423.52 angstrom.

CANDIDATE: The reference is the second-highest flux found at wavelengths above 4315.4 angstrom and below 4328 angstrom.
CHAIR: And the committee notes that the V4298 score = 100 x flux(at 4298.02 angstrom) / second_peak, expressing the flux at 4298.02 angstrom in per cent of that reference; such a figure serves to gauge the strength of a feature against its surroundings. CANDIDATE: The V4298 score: 79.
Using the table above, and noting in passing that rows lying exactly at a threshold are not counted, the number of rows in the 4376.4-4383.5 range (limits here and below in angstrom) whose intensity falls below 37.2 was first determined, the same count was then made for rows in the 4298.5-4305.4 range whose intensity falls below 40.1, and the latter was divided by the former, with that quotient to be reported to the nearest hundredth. 1.75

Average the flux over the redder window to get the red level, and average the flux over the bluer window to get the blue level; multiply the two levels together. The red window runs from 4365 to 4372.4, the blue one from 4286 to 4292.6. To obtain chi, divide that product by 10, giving 135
